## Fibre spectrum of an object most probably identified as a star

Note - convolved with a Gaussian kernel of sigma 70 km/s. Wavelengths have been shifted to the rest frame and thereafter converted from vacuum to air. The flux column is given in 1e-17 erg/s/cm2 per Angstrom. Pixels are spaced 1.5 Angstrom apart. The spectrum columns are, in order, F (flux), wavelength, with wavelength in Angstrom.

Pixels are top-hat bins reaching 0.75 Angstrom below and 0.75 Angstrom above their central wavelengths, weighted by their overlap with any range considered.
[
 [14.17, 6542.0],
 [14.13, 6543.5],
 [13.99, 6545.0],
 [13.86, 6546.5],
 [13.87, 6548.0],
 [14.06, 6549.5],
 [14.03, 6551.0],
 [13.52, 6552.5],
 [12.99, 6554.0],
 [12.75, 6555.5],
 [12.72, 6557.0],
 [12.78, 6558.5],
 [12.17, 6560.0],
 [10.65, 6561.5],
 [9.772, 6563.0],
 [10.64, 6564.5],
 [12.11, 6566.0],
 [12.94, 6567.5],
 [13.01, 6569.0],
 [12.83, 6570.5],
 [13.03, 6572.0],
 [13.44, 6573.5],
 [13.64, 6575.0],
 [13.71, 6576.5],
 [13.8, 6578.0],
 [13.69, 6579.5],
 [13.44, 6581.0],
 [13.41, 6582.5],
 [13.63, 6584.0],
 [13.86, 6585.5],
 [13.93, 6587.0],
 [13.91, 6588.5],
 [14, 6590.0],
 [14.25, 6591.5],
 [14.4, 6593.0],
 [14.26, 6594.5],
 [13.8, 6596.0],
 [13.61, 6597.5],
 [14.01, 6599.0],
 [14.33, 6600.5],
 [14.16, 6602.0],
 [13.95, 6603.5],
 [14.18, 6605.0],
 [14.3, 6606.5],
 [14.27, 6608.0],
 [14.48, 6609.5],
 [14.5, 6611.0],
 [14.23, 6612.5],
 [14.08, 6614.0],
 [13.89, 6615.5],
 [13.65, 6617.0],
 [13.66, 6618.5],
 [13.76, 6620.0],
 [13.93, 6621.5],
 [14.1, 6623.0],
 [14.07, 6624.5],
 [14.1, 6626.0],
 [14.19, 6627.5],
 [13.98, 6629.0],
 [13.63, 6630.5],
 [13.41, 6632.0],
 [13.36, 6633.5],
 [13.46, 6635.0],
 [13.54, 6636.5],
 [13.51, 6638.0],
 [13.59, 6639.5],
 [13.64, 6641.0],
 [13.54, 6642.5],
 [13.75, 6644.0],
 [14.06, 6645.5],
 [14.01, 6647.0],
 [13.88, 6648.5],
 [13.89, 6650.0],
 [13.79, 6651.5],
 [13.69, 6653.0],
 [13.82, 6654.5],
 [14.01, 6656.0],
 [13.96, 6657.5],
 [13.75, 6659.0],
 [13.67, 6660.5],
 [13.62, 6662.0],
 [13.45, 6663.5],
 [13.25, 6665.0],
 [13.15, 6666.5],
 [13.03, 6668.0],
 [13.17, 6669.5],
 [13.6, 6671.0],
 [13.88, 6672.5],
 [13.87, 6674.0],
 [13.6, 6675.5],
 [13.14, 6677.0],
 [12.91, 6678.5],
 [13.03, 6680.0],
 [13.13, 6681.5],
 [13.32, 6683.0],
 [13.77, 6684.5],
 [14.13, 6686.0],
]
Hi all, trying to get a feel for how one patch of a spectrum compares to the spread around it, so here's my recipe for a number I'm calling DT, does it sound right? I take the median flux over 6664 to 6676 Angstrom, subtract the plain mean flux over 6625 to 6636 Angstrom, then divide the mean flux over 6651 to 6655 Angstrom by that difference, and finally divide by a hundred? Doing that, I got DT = -0.4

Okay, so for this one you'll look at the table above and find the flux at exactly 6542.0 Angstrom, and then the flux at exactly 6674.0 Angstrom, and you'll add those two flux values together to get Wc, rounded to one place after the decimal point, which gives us 28.0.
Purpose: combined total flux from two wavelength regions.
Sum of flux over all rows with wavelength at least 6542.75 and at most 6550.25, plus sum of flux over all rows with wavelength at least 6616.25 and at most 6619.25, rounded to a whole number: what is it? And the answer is 97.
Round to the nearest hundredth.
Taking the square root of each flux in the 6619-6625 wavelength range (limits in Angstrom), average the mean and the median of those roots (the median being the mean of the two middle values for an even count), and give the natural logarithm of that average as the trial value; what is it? 1.32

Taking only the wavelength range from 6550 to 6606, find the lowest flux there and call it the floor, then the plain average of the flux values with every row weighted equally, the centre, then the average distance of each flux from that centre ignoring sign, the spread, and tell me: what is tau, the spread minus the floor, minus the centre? -22.3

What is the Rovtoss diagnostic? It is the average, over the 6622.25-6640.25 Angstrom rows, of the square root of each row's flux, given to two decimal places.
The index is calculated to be 3.71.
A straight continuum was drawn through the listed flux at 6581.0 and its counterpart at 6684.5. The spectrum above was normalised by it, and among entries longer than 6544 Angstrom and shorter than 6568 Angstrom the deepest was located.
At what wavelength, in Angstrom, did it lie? 6563.0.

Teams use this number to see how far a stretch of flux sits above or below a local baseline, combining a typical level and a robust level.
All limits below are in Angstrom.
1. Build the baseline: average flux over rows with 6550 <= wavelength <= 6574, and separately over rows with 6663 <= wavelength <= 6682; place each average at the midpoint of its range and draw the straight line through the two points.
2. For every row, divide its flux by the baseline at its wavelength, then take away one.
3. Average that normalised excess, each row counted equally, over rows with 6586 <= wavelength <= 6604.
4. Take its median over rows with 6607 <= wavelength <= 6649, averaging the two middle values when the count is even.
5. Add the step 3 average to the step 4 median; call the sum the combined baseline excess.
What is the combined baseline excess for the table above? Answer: 0.17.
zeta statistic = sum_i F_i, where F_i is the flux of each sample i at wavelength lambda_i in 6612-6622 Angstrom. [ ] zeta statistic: 97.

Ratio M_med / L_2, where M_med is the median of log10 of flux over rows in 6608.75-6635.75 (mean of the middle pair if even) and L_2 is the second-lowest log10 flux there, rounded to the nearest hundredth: 1.02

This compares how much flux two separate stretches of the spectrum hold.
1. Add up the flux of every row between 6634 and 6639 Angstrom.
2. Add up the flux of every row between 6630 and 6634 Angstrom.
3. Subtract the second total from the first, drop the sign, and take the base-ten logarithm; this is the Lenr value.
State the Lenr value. -1.0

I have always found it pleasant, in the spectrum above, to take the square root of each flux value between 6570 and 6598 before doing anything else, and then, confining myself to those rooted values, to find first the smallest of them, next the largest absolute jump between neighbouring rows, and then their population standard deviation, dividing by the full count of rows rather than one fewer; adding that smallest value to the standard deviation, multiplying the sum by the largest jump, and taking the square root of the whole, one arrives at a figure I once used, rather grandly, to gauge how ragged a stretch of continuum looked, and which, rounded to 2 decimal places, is 0.47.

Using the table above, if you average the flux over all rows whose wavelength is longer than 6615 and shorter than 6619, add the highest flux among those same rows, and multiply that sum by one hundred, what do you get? 2762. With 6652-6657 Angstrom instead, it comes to 2785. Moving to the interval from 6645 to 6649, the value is 2804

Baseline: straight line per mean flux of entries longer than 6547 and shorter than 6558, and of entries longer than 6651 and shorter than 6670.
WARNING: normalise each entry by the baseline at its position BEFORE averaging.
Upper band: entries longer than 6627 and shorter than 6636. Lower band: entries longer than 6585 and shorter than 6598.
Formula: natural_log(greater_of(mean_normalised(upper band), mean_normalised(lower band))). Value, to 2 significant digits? 0.039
